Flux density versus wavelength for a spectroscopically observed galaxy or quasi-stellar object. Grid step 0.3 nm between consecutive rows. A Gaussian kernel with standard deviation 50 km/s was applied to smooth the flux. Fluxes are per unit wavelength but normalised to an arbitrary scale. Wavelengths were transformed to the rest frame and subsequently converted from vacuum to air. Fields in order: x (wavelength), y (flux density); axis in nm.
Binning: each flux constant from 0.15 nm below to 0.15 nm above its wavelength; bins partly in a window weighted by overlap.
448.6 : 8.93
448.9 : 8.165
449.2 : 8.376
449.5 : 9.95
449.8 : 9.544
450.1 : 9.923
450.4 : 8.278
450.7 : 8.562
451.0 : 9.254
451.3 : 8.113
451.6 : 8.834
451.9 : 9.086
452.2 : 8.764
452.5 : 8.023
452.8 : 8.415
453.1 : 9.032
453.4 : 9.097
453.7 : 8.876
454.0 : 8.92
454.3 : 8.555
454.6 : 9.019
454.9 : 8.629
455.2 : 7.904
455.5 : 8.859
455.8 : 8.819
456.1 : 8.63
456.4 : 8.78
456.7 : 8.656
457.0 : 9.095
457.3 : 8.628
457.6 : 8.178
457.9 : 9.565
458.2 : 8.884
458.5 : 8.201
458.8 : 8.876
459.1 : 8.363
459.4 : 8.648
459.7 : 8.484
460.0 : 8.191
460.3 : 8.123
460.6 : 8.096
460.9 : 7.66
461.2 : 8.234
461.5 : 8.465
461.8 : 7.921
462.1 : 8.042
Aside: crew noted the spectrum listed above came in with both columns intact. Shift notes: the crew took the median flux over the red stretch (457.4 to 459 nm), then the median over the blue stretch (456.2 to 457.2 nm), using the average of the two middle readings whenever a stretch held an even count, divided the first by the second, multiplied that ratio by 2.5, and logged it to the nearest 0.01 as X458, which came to 2.53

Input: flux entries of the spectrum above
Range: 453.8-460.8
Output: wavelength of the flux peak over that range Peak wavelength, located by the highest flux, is 457.9 nm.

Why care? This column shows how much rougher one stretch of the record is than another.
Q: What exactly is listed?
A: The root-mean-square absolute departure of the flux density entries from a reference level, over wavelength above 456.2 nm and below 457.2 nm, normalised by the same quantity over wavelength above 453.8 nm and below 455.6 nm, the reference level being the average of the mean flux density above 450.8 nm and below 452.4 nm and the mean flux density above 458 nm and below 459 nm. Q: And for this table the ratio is 0.6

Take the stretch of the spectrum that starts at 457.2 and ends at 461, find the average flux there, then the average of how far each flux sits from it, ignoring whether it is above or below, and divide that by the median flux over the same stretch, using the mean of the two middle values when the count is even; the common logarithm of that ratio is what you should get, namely -1.36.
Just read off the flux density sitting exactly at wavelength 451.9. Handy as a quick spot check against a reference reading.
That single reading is 9.086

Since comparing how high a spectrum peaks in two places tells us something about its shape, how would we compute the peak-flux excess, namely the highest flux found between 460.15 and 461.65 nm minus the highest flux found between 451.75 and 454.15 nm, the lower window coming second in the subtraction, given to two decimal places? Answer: -0.63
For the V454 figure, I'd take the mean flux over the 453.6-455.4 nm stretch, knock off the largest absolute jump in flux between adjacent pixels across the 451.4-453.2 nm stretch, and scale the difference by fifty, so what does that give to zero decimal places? 395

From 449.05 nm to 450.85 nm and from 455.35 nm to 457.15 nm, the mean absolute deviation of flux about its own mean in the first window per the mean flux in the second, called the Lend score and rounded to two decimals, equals 0.08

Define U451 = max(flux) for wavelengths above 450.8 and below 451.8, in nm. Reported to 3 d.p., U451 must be 9.254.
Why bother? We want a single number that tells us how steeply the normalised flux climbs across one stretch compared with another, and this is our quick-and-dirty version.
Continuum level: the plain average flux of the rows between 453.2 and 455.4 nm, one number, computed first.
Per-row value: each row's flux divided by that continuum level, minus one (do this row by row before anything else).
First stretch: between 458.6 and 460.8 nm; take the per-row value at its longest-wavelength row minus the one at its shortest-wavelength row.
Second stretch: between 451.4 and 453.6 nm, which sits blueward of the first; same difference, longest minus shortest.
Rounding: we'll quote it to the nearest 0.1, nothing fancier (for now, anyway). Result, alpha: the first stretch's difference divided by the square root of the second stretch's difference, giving -0.5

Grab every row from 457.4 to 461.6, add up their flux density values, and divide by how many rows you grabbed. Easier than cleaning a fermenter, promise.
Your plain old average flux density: 8.43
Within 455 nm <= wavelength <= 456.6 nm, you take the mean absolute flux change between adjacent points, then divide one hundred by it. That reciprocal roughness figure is 300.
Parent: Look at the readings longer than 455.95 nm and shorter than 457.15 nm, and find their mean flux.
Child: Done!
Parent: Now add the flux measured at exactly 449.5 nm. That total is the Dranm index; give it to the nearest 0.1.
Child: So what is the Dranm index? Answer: 18.7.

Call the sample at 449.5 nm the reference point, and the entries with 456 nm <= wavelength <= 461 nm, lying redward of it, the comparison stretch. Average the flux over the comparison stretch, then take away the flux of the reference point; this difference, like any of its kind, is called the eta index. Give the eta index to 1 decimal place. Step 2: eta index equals -1.4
